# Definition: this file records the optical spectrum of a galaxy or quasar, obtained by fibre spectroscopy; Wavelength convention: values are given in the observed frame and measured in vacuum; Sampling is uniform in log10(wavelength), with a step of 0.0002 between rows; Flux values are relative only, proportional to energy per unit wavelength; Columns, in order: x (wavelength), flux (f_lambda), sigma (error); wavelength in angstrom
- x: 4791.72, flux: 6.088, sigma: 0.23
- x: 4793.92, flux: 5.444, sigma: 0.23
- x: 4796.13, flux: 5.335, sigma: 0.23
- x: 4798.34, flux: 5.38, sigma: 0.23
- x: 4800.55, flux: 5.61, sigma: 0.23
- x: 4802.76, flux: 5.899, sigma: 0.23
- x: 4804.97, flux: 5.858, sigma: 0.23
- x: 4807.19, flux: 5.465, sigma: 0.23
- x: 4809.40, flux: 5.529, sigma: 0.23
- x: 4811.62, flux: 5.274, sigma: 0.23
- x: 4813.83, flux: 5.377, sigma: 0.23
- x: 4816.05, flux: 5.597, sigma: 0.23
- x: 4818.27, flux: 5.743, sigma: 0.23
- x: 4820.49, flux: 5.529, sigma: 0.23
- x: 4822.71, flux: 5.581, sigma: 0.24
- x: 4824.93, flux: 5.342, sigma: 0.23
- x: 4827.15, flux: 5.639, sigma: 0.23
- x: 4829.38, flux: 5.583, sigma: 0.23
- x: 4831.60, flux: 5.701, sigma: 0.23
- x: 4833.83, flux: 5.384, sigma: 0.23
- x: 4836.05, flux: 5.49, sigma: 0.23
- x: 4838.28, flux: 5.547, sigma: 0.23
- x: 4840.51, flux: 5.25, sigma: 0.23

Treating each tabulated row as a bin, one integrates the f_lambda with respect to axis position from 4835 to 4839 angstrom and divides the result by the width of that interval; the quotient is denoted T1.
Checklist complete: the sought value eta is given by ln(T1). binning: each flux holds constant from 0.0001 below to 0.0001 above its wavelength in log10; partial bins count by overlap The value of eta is 1.71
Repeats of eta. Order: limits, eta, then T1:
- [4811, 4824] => 1.71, 5.53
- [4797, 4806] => 1.74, 5.68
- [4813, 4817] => 1.70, 5.49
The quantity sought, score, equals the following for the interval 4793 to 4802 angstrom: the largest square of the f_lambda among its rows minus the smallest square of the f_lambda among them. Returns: 3.0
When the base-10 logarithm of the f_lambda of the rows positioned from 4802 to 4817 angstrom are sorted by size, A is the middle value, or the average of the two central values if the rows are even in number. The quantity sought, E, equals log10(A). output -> -0.129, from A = 0.7426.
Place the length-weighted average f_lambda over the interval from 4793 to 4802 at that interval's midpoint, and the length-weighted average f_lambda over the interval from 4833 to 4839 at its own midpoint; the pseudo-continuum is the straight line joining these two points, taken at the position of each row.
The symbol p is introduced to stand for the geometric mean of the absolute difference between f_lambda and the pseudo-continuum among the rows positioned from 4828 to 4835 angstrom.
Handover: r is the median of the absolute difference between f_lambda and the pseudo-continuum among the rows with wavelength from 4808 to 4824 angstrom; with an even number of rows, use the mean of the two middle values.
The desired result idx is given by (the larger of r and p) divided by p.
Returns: 1.00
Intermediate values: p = 0.13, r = 0.110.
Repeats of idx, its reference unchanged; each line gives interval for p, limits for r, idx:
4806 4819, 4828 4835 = 1.77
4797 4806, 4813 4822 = 1.00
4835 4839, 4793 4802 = 3.38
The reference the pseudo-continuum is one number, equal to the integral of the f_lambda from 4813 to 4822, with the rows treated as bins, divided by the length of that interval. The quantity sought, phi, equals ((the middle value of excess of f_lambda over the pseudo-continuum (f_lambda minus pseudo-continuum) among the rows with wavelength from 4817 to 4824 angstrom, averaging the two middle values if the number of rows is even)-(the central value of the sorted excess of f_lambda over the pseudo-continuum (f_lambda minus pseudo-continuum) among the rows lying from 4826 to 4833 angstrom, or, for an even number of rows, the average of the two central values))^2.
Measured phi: 0.003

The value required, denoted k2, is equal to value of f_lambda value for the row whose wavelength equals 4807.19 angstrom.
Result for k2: 5.465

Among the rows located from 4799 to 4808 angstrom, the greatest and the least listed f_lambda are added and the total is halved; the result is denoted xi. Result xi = 5.68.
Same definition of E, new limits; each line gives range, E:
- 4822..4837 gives -0.127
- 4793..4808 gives -0.132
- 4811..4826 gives -0.129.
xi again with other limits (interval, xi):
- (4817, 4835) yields 5.54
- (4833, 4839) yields 5.47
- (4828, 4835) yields 5.54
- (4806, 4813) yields 5.40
